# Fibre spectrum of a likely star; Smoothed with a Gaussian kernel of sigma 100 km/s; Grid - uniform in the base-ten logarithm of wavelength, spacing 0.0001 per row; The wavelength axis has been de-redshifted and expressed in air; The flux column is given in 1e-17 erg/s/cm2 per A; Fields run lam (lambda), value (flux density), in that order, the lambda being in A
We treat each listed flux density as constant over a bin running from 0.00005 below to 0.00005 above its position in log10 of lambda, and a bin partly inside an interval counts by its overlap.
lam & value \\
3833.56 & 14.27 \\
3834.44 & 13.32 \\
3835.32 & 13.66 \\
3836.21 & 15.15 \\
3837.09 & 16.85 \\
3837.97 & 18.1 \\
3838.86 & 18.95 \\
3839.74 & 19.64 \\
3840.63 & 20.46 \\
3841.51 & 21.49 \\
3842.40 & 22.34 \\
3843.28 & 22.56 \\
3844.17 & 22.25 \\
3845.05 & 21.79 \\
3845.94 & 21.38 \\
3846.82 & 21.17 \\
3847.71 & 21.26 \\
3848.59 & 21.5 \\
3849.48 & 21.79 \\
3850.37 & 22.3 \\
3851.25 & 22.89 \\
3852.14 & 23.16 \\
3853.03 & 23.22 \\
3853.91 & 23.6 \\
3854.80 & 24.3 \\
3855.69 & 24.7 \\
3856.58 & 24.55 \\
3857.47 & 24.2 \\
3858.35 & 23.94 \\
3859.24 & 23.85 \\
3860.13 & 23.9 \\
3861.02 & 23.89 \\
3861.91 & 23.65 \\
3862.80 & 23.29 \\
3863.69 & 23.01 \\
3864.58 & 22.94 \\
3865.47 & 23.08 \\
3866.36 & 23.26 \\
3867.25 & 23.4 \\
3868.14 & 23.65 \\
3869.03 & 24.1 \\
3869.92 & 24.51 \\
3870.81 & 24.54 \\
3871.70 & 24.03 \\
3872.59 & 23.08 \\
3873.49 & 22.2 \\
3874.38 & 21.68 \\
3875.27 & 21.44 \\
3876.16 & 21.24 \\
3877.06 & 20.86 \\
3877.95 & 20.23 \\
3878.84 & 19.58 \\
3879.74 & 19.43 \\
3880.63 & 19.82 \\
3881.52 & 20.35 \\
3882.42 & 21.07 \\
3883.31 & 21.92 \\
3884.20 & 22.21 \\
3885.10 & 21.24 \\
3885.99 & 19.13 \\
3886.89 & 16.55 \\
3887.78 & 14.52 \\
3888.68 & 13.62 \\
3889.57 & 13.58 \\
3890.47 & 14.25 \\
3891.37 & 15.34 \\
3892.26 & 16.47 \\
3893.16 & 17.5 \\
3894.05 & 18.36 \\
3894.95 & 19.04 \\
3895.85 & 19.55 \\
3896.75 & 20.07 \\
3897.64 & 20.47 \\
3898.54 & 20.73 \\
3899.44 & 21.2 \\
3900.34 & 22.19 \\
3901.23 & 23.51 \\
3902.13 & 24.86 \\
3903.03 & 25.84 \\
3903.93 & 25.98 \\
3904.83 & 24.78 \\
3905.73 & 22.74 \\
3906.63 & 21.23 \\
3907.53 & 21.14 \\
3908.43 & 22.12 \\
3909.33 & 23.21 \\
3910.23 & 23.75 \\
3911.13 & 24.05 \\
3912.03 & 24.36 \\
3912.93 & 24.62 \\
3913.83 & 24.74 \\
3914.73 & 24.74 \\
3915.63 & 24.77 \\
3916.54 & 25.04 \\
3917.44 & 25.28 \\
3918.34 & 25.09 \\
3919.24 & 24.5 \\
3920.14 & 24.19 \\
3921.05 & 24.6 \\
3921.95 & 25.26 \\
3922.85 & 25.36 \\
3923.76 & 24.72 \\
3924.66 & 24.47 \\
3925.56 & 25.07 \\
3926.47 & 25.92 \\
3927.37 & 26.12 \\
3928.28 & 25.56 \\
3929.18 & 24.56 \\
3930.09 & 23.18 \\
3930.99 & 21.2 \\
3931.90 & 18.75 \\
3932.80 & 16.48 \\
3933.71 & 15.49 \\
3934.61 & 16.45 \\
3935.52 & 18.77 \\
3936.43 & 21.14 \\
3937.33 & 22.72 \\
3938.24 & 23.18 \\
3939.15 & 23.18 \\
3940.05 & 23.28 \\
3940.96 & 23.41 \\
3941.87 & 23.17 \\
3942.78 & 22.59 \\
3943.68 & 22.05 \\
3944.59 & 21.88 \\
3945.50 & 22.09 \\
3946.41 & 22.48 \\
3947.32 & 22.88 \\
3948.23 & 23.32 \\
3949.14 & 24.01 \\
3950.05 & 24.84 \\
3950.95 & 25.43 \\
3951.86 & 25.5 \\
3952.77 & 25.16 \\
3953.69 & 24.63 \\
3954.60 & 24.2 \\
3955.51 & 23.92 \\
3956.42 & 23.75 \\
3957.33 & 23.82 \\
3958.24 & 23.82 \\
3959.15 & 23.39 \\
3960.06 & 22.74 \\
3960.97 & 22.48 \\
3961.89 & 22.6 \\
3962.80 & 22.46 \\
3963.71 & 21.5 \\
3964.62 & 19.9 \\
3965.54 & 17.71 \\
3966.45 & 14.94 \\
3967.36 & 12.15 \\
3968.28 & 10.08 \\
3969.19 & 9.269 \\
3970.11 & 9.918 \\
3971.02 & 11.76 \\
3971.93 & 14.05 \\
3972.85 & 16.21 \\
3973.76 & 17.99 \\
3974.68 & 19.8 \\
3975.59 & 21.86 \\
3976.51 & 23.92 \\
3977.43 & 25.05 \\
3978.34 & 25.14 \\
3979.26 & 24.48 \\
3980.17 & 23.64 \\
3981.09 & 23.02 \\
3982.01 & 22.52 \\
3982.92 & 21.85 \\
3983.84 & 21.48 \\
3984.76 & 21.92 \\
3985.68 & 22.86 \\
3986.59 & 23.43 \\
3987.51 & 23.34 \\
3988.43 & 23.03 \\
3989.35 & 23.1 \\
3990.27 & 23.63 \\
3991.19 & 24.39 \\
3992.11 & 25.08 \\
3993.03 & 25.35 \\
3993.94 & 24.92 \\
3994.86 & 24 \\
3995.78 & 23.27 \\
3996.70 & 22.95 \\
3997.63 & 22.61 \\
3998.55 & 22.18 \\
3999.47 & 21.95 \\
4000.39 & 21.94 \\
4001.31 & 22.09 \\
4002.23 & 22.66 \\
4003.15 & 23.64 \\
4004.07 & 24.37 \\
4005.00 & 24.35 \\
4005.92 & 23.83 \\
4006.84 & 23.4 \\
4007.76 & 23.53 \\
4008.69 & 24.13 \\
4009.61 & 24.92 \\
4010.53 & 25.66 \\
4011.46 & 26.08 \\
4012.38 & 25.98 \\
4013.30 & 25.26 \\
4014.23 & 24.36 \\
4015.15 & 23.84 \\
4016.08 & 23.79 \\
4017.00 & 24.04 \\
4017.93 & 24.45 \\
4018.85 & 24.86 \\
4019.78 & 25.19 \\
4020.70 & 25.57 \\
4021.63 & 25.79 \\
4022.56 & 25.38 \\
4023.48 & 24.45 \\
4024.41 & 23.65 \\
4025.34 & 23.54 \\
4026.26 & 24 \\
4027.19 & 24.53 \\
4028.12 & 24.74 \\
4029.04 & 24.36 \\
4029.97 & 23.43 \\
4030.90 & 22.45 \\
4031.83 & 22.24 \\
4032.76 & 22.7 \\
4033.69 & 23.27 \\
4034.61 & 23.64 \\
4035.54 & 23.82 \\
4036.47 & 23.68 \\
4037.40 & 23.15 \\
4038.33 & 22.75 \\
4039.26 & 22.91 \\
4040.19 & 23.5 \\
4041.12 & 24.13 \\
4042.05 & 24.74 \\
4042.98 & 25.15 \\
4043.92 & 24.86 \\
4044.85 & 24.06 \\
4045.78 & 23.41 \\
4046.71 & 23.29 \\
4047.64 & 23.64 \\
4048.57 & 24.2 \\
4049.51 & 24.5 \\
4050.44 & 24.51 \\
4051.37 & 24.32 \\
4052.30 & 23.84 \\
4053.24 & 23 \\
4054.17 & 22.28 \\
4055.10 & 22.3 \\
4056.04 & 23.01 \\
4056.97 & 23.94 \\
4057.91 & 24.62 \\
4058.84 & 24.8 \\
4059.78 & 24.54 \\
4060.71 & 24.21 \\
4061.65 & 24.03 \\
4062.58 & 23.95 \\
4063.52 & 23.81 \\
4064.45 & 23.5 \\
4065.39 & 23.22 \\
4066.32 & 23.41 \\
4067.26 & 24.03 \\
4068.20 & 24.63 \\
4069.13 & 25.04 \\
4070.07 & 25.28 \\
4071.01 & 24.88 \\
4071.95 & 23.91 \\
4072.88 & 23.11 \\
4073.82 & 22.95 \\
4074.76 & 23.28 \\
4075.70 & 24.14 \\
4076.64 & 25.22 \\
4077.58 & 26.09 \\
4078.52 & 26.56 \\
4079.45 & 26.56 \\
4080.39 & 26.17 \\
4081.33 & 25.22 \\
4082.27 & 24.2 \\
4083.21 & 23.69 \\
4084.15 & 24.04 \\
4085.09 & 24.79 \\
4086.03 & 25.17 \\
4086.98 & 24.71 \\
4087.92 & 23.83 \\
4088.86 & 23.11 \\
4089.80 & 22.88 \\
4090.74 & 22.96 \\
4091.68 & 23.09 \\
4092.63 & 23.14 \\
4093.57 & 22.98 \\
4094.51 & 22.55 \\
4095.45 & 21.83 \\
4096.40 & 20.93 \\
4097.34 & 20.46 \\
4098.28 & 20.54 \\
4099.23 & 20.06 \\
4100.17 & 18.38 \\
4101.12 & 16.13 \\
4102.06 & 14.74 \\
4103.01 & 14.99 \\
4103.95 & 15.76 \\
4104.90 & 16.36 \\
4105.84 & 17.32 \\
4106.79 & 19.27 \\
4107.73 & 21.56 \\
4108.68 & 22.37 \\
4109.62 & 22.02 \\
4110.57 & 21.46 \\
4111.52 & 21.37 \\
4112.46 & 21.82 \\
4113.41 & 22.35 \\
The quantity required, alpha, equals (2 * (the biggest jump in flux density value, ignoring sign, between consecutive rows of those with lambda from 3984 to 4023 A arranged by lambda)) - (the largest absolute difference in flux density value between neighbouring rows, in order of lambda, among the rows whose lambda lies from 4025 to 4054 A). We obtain 1.0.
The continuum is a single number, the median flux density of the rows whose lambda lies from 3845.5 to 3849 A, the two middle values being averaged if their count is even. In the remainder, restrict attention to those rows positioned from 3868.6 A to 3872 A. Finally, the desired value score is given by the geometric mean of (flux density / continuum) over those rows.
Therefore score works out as 1.14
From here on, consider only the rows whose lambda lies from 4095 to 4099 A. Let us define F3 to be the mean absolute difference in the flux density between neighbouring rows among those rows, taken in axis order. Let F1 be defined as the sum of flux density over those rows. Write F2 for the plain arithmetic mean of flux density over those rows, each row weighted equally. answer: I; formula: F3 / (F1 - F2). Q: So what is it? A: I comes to 0.0077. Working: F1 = 84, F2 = 20.9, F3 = 0.48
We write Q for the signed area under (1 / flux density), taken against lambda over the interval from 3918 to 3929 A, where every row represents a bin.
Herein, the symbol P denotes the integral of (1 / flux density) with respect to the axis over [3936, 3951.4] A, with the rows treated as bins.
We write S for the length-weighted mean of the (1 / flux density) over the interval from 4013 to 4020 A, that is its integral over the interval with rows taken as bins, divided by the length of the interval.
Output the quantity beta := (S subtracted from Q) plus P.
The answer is 1.1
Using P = 0.67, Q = 0.4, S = 0.0409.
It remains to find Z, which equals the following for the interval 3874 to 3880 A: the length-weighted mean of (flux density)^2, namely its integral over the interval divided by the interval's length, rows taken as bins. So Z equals 427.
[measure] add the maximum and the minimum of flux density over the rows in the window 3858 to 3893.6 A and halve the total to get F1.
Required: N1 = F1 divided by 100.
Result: 0.191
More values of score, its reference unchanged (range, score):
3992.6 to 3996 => 1.14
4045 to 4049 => 1.11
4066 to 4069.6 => 1.14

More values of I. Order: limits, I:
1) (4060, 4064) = 0.0019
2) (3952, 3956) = 0.0056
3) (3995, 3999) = 0.0053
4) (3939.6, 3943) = 0.0046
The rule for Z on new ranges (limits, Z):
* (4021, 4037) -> 571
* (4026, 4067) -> 564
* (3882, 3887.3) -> 419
